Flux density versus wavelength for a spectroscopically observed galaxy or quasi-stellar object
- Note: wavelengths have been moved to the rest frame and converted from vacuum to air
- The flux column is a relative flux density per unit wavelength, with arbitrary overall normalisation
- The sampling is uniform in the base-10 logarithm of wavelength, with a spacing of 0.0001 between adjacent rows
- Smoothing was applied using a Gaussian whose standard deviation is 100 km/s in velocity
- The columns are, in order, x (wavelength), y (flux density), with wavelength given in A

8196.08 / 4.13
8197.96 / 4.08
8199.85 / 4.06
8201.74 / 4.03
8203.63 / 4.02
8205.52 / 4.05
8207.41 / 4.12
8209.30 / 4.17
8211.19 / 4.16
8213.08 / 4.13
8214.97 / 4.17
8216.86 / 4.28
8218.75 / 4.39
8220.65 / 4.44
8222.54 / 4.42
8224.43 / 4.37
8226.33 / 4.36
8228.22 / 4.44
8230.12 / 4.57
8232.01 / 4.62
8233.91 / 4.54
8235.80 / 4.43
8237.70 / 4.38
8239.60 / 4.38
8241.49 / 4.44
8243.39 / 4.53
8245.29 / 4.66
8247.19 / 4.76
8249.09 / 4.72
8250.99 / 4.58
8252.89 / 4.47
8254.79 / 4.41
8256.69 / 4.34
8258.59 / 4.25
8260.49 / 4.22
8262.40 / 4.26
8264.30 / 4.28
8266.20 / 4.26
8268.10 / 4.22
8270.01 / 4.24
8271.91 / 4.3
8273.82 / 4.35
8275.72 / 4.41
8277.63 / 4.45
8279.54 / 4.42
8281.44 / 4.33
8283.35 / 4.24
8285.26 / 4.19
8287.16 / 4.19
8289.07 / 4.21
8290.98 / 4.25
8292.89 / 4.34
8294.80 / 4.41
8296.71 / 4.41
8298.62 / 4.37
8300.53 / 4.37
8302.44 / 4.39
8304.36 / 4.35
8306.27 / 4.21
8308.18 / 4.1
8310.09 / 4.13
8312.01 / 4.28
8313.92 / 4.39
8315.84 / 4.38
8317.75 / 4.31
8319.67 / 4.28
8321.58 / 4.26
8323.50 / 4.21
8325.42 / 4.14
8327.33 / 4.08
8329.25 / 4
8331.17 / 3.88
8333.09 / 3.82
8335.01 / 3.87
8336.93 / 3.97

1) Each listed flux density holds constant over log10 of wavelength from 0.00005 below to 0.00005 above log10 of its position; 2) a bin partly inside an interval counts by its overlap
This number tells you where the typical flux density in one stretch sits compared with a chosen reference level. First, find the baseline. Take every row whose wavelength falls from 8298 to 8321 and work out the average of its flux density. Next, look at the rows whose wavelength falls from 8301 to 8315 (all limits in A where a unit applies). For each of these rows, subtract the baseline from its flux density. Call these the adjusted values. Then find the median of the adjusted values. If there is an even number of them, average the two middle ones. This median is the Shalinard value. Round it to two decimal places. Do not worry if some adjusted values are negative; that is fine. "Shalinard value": -0.02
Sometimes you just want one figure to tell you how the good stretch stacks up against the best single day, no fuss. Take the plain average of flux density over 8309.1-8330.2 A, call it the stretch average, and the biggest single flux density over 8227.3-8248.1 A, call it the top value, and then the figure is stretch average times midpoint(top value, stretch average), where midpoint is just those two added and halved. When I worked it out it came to 19.0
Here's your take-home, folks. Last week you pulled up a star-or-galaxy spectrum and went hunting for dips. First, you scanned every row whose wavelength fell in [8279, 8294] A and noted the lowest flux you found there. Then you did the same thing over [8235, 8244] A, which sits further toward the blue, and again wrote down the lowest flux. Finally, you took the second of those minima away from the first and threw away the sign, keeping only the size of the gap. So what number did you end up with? 0.19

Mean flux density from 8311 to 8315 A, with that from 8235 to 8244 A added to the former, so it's 8.8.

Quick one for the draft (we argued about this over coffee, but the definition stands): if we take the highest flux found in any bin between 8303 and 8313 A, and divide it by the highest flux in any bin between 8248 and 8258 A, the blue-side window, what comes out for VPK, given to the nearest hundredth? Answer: 0.92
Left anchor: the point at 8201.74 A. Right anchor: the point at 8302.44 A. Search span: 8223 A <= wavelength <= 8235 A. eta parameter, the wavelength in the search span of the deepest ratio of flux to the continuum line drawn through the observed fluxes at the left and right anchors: 8226.33 A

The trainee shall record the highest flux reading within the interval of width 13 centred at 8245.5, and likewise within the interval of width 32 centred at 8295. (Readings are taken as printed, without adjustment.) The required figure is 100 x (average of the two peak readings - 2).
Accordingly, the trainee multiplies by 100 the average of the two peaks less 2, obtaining 259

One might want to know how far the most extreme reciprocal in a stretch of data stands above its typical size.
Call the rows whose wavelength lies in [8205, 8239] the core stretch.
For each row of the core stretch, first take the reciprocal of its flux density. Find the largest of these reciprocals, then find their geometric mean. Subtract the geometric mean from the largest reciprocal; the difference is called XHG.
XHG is 0.016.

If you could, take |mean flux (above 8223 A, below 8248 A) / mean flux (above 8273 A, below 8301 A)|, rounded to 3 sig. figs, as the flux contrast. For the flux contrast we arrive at 1.04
